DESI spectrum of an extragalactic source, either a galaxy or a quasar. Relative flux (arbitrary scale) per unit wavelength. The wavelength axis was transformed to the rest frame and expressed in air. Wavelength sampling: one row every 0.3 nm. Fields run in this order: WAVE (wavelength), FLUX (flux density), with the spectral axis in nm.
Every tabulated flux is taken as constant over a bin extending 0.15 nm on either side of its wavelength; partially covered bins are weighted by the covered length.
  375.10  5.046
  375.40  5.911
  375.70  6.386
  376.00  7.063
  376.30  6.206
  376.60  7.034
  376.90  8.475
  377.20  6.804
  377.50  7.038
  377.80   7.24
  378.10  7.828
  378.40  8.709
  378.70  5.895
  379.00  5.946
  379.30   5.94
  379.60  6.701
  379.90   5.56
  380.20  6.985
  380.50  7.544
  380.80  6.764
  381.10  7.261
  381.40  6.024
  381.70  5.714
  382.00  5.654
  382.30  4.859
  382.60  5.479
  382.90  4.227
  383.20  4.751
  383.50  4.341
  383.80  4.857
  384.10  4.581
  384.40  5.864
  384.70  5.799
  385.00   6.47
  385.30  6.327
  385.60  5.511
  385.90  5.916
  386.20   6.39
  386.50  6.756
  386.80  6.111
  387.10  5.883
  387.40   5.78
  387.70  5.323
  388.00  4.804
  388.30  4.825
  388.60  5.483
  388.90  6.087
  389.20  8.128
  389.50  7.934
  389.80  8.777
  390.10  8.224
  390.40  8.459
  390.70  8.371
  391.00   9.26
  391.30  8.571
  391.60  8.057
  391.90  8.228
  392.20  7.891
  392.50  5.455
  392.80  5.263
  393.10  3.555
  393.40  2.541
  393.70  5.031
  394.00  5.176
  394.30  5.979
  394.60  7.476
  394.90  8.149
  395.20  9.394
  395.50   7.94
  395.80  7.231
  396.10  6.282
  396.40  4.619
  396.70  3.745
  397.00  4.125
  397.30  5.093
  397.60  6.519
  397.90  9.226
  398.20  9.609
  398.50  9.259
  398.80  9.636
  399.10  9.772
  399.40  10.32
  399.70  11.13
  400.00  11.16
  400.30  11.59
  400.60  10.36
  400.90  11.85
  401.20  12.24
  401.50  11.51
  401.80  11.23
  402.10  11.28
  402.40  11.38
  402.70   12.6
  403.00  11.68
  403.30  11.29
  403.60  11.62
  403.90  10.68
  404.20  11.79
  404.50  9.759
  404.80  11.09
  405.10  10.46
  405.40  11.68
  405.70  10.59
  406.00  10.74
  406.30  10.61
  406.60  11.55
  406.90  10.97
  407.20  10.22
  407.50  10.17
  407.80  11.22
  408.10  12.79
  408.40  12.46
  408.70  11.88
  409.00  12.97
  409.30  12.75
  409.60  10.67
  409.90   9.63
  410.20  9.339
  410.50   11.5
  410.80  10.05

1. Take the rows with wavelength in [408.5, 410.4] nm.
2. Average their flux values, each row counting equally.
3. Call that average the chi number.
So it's 11.2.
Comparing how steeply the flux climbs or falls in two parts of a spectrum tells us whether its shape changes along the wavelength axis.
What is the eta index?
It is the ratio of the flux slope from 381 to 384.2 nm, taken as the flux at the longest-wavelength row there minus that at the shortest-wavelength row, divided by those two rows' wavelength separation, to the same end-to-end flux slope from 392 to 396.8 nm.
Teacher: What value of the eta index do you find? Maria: 1.0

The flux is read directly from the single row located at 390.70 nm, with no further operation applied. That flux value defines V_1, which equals 8.371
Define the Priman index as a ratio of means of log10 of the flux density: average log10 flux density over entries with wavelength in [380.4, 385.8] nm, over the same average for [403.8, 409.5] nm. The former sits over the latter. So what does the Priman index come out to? 0.71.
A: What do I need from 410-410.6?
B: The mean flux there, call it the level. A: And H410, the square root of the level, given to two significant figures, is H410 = 3.2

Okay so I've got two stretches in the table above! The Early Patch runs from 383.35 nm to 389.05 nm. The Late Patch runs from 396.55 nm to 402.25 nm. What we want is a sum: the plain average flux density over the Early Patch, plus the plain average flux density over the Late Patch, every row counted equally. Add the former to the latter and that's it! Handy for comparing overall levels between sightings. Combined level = 15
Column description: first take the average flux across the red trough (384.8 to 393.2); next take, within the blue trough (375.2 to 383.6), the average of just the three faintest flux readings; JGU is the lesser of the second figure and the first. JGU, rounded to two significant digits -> 4.4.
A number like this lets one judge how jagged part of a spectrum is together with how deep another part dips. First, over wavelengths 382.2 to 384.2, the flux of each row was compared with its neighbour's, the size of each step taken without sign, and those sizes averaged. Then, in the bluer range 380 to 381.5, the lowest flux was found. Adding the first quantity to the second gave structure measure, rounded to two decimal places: 6.62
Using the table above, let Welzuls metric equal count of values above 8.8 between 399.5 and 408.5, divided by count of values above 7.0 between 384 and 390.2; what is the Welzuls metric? 7.5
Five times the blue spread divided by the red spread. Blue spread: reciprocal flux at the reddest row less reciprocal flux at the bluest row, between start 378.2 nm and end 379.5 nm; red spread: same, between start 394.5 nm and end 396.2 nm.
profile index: 11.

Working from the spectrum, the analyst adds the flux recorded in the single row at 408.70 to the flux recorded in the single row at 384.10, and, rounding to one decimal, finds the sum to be 16.5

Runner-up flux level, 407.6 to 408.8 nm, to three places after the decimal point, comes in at 12.460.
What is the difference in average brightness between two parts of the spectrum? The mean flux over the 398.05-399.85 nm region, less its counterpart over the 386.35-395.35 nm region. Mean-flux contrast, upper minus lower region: 3.3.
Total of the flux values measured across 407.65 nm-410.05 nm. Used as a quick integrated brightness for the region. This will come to 94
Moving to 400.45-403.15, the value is 104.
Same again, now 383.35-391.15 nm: 166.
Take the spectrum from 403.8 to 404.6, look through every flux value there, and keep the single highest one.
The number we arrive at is 11.79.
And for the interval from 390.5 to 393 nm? 9.26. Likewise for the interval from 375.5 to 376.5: 7.063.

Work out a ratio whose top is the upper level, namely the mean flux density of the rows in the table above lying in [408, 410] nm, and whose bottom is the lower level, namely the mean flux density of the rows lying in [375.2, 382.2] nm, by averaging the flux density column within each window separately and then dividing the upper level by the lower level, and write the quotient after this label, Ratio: 1.8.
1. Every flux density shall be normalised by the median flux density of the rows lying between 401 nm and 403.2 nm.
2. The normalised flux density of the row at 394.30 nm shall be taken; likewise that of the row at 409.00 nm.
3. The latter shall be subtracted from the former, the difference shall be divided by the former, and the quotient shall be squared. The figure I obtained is 1.4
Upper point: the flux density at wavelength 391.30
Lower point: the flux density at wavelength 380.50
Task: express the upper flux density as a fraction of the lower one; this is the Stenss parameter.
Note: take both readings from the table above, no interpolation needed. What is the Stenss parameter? 1.1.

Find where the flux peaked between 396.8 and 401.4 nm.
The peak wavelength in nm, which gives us 401.20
